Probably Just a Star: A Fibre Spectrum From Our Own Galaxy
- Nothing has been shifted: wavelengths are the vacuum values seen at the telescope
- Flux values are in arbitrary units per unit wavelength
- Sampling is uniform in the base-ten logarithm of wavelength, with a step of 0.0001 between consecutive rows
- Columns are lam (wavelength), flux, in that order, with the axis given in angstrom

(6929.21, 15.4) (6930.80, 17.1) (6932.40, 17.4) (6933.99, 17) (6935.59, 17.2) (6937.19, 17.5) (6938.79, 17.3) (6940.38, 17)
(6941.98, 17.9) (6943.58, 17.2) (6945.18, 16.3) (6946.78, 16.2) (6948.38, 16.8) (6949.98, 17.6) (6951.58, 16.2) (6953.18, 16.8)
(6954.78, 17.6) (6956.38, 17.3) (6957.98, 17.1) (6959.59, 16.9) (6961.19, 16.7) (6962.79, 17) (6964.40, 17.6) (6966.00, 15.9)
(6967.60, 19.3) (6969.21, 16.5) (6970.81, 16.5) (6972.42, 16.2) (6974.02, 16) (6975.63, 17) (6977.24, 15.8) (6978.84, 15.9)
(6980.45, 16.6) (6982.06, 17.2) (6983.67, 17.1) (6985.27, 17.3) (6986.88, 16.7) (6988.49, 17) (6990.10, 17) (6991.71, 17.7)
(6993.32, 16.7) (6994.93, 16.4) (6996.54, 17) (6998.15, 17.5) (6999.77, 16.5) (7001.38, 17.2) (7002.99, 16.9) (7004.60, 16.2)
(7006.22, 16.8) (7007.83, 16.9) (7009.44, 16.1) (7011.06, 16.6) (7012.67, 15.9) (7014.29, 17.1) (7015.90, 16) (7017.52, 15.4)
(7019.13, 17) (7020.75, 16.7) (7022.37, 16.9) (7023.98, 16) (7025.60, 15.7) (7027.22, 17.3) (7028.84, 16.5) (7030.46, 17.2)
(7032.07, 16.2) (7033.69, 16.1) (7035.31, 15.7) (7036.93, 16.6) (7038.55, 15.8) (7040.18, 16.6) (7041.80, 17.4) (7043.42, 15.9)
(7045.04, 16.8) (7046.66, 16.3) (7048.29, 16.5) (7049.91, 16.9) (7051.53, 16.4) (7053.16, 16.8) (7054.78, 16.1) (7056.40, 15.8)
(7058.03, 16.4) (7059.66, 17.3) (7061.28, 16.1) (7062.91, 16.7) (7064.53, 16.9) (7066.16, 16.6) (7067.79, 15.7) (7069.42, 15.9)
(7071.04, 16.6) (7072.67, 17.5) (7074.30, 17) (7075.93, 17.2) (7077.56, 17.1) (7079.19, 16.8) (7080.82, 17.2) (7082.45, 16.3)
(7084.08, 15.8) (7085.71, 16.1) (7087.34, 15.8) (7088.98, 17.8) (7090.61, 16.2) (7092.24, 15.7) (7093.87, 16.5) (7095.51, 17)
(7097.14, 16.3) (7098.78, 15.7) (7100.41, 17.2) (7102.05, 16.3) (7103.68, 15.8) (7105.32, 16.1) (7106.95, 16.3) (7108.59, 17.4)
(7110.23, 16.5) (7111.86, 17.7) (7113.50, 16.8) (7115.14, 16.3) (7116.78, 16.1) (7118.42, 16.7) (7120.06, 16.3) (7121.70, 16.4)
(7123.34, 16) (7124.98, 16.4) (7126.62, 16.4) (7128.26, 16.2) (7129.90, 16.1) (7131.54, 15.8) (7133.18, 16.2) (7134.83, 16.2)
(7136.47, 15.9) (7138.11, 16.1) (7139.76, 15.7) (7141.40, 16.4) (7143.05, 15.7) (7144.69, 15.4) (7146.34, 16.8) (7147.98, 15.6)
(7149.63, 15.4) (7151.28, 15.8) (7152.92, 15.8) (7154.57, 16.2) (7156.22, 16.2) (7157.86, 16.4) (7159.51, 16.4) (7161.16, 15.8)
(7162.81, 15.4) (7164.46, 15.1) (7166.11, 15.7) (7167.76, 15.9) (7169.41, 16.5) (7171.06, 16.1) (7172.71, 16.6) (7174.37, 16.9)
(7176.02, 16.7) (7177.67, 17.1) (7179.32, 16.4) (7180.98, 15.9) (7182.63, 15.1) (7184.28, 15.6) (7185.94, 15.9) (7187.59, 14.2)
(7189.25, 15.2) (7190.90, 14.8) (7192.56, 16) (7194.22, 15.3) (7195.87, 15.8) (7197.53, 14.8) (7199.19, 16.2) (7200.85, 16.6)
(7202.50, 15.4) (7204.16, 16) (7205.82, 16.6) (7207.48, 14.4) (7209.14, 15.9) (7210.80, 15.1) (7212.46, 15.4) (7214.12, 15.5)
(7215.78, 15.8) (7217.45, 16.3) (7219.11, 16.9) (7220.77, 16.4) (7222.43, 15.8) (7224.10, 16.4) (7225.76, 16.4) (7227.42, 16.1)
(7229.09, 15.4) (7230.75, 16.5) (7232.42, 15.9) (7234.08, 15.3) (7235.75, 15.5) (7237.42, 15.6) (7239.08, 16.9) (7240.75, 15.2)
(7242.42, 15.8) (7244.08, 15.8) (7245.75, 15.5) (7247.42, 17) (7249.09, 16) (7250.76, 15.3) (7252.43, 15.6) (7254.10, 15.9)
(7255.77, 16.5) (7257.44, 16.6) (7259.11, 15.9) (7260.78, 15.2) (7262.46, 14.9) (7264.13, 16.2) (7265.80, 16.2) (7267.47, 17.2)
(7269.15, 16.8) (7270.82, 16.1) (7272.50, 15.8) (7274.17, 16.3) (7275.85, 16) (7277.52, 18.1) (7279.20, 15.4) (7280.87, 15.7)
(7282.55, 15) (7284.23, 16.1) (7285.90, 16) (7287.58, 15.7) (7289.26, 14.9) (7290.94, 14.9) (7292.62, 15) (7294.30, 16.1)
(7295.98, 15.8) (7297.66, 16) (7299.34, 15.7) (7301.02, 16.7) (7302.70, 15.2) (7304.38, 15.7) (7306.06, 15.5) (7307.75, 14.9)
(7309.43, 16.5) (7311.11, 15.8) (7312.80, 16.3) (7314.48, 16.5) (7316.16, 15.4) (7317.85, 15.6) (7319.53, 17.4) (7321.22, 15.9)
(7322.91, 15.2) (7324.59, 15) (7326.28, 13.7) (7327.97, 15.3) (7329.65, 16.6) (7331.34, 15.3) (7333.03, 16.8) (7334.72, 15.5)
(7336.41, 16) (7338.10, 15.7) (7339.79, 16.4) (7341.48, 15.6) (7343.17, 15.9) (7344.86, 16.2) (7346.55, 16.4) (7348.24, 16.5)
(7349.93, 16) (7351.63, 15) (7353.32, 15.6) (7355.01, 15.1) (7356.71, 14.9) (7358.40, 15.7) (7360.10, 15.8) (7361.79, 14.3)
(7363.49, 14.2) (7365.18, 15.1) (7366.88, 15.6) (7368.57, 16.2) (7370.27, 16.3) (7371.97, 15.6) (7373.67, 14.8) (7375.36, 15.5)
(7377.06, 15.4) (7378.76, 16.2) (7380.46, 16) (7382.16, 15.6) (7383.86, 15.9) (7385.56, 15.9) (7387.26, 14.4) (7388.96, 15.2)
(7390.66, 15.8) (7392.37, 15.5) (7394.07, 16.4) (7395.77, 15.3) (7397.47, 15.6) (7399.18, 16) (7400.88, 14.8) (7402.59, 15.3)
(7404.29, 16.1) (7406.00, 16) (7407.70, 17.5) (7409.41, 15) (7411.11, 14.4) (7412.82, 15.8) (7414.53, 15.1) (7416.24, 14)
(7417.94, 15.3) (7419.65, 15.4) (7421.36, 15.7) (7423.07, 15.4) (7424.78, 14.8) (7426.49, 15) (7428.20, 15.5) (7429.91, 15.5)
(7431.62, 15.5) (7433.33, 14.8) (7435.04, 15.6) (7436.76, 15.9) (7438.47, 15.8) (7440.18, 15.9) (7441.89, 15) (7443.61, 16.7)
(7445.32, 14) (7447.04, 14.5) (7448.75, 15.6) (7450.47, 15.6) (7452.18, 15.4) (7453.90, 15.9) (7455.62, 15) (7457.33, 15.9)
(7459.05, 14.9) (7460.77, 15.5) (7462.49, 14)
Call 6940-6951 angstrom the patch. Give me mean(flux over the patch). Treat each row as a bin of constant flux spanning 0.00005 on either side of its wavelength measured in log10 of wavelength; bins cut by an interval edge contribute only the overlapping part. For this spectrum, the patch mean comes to 17.0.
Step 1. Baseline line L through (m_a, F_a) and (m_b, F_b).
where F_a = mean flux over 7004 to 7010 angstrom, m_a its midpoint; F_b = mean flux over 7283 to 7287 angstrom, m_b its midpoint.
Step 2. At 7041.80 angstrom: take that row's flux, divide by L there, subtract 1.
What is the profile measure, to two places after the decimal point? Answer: 0.06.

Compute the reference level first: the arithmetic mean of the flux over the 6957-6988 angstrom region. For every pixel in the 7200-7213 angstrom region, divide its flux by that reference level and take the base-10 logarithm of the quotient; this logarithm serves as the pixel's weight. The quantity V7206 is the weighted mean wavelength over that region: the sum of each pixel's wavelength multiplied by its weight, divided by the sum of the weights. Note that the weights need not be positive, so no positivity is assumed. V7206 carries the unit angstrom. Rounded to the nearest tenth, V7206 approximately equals 7207.8 angstrom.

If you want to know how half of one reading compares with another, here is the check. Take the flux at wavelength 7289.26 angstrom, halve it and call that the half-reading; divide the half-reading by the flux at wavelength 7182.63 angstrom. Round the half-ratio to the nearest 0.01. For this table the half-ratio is 0.49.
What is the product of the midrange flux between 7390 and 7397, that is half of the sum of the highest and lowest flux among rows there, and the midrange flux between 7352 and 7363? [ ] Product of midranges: 239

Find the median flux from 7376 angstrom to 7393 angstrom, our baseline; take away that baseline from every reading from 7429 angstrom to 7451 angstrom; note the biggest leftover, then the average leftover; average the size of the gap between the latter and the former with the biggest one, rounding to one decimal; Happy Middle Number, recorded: 1.1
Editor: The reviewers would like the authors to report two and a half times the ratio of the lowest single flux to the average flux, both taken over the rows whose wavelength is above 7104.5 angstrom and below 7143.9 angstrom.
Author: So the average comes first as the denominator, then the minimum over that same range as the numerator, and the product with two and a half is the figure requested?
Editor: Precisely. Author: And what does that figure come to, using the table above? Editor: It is 2.40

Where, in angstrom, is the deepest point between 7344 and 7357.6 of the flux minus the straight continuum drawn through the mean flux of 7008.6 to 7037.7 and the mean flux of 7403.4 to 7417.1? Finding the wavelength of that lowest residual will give 7356.71 angstrom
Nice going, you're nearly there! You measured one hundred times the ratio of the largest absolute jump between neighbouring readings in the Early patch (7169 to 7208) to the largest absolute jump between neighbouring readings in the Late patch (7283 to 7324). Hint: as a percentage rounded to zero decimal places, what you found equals 122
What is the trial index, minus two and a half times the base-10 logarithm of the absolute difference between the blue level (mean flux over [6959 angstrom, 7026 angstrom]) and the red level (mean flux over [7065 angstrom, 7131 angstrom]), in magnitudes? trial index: 1.7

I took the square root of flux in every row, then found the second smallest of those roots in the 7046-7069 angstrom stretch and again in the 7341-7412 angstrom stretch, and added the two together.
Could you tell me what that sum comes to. 7.76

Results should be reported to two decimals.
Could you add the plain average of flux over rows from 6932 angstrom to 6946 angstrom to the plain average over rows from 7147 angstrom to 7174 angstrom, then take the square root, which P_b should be 5.76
